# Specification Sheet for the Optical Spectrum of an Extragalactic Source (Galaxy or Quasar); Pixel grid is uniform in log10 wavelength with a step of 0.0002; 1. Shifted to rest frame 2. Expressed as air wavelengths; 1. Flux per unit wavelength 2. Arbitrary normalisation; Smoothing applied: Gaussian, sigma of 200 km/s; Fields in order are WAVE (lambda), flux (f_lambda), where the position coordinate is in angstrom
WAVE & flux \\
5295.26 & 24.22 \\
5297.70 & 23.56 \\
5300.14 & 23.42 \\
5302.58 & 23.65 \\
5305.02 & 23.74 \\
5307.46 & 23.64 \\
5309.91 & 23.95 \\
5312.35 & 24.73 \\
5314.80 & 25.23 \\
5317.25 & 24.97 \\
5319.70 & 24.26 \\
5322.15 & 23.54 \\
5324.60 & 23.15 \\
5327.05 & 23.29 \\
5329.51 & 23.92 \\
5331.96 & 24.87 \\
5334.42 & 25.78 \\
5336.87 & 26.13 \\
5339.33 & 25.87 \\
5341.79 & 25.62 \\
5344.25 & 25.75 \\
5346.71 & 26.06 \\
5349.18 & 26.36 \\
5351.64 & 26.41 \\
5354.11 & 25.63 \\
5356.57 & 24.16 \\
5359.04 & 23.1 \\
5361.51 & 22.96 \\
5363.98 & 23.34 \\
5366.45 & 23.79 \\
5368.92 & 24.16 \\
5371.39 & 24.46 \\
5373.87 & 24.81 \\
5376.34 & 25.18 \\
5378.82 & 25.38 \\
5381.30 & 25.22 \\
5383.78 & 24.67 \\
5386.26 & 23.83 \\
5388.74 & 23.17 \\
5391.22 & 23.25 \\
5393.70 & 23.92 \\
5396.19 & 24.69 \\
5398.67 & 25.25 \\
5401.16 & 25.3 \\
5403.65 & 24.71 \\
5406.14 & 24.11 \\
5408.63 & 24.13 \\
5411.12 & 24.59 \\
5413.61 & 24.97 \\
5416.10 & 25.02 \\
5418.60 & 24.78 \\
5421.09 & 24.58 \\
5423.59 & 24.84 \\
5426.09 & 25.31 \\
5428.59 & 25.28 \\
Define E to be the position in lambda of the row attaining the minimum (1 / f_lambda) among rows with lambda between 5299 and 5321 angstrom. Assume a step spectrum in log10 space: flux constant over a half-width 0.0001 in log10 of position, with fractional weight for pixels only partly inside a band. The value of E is 5314.80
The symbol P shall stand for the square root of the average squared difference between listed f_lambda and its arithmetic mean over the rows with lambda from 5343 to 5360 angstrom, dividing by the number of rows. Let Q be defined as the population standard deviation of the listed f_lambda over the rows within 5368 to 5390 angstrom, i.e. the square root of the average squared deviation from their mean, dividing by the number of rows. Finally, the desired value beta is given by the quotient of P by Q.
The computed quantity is 1.69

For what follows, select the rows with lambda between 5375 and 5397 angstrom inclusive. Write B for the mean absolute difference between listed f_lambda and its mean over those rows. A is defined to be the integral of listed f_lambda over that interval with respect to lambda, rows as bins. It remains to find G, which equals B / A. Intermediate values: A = 536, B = 0.73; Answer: 0.0014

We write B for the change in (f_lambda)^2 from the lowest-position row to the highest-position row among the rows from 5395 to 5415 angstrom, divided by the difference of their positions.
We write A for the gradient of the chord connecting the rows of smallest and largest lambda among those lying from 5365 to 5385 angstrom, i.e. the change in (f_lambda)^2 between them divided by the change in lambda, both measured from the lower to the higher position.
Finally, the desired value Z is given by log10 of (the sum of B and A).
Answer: 0.5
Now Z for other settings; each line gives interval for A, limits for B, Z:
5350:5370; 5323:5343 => -0.4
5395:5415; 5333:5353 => 0.4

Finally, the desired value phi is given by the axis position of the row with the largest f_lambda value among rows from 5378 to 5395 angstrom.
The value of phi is 5378.82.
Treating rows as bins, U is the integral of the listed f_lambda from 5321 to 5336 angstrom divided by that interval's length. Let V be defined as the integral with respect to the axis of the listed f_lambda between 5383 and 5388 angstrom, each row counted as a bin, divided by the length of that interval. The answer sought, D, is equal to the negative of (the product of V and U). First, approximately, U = 24.2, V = 24.1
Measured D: -582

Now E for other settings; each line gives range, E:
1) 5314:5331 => 5314.80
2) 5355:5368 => 5356.57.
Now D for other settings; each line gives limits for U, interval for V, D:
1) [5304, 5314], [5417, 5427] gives -598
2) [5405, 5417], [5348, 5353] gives -648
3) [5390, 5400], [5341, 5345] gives -624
